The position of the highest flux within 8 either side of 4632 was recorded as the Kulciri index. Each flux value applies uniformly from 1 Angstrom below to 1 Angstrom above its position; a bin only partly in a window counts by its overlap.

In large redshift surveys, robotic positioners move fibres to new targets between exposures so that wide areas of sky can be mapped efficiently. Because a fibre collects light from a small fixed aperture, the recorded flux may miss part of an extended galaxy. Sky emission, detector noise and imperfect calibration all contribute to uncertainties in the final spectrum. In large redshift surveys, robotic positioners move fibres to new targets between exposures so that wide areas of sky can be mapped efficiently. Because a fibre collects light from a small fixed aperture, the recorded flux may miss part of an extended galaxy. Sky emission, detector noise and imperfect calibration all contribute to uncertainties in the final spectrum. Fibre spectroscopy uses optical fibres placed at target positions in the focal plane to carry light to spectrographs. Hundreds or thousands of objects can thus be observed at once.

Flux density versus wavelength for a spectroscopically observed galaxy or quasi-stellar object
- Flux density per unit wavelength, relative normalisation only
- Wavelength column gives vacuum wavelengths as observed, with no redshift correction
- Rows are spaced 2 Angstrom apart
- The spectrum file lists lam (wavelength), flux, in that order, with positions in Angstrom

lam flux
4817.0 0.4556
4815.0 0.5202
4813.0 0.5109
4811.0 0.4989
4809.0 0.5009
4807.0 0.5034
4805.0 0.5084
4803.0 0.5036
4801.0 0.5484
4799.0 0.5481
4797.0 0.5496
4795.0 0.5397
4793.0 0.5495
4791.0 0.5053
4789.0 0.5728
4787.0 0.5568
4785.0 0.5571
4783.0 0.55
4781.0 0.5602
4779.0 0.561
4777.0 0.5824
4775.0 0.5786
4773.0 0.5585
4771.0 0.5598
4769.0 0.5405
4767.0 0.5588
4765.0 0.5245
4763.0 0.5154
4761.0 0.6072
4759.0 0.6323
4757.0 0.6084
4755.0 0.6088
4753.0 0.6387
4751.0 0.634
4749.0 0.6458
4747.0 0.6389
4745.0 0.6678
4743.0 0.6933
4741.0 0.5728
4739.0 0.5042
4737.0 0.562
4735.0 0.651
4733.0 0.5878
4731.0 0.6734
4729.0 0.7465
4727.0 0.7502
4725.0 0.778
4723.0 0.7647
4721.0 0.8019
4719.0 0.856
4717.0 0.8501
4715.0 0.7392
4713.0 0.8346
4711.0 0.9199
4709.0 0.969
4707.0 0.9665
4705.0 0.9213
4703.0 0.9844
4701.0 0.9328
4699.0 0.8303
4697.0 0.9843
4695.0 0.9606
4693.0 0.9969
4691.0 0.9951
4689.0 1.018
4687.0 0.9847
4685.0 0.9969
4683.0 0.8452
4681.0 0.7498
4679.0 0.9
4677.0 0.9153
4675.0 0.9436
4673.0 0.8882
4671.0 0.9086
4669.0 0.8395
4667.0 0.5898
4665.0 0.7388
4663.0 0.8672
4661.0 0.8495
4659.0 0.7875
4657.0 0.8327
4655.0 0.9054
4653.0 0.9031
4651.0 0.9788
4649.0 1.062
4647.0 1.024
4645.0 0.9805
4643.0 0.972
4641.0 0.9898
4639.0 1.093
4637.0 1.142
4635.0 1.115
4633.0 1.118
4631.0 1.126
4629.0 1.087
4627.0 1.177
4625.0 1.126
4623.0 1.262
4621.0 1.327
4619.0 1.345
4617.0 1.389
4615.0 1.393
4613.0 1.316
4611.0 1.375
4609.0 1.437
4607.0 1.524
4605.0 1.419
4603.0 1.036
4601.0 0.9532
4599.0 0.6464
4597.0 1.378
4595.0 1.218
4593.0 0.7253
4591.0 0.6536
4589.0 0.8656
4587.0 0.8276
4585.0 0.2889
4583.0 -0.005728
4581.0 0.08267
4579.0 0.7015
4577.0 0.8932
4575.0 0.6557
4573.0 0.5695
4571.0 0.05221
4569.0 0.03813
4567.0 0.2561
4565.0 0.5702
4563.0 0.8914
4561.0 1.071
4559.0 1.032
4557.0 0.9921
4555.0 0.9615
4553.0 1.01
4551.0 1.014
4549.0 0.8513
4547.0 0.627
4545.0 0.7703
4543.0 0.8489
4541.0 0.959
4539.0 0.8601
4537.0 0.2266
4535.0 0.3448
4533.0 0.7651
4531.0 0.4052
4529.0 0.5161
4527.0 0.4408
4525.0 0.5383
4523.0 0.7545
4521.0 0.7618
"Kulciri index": 4627.0 Angstrom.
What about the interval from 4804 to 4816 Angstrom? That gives 4815.0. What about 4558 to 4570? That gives 4561.0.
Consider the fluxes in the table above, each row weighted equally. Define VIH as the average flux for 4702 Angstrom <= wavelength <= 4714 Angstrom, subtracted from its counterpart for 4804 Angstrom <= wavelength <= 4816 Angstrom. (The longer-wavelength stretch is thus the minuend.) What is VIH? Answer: -0.43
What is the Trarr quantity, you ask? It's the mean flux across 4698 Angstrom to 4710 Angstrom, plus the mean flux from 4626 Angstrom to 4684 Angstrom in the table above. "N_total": 1.9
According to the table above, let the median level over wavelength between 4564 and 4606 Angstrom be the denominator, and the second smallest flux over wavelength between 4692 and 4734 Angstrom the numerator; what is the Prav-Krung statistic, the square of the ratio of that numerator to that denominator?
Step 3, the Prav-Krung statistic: 1.05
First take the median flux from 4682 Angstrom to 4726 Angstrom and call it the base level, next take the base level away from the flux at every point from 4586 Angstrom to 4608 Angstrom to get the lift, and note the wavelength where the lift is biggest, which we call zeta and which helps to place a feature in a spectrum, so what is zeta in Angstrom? 4607.0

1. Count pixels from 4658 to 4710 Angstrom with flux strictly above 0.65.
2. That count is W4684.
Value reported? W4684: 25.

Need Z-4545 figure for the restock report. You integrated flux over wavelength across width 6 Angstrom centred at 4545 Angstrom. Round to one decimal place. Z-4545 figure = 4.5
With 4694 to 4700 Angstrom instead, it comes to 5.6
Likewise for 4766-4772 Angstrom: 3.3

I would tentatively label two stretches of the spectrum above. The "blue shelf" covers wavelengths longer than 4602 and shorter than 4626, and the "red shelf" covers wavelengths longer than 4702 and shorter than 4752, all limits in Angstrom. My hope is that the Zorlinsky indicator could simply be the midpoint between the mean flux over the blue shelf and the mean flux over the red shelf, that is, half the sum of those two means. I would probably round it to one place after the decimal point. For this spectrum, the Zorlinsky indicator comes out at 1.0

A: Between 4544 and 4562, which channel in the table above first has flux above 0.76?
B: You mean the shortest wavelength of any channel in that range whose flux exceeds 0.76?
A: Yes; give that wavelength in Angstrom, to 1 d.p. 4545.0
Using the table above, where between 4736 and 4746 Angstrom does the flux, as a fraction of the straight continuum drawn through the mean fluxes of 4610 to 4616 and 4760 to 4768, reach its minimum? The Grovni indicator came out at 4739.0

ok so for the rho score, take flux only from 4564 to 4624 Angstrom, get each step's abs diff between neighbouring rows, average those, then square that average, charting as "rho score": 0.045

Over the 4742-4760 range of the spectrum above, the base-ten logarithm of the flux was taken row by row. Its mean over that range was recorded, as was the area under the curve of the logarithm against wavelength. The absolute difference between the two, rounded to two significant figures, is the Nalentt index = 3.3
